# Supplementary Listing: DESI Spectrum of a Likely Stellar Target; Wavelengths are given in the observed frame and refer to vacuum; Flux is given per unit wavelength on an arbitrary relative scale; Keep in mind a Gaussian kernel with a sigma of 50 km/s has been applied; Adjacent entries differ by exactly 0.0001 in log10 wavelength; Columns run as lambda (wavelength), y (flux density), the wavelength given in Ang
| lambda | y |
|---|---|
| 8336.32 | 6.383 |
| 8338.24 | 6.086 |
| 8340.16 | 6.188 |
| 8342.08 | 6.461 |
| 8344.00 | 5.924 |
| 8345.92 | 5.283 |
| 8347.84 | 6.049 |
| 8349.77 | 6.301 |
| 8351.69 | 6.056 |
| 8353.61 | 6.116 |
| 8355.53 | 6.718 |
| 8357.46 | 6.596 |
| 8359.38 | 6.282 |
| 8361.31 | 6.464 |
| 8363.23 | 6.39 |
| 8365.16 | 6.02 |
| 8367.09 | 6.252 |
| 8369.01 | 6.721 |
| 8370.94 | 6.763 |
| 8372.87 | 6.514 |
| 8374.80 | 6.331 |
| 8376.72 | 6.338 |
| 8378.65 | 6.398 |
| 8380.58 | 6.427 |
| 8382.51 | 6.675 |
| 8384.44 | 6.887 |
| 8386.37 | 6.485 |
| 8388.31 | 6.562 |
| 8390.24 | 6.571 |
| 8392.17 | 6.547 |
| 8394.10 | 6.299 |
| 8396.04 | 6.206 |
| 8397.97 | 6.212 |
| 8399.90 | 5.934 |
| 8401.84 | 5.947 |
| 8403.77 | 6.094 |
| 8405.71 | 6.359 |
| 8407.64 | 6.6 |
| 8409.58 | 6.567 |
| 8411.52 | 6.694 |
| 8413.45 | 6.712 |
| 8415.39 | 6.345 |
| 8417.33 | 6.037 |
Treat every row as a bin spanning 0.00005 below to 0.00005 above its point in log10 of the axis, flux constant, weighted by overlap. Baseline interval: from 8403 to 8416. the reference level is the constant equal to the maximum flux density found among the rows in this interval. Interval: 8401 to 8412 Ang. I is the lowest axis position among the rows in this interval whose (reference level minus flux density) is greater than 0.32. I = 8401.84 Ang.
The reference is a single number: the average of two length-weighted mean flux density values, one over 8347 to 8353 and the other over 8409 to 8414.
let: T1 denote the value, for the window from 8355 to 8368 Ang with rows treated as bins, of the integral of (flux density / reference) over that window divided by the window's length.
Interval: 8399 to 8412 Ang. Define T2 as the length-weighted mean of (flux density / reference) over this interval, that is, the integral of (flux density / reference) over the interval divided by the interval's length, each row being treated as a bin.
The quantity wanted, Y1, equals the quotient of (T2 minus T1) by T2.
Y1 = -0.012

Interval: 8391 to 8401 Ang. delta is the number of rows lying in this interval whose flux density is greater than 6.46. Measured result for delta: 1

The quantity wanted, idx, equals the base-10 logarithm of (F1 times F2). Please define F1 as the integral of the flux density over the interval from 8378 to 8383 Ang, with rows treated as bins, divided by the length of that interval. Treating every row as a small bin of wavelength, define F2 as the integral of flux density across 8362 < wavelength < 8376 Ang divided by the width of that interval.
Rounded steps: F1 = 6.49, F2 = 6.4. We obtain 1.62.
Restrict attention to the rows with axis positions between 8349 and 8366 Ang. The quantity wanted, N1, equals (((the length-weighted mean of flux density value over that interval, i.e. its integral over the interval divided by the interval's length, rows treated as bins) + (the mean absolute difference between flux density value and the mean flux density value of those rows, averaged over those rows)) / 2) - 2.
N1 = 1.26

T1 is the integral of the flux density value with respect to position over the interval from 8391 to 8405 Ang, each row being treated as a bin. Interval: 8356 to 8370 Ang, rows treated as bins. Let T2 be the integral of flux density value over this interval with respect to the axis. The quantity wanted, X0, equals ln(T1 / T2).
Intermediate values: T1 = 86.6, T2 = 90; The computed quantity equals -0.03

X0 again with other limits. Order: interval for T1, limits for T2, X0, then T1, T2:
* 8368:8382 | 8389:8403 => 0.04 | 91.1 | 88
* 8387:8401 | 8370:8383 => 0.05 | 88.6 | 84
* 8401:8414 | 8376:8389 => -0.02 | 83.5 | 85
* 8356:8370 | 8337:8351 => 0.06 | 89.6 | 85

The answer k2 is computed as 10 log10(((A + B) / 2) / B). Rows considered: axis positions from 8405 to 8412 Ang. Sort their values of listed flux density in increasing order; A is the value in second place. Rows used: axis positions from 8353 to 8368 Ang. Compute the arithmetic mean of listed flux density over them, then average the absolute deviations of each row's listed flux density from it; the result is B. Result 12.6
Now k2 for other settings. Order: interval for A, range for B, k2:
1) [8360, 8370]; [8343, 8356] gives 10.8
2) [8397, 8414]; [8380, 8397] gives 13.2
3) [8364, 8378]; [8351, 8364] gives 12.3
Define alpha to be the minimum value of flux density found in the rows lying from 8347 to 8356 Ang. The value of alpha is 6.049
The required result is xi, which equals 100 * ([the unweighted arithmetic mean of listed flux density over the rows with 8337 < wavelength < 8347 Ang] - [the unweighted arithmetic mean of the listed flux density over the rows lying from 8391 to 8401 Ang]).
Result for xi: -25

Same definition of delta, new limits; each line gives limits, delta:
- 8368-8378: 3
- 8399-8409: 1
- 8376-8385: 2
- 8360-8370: 2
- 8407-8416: 4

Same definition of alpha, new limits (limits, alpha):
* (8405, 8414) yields 6.359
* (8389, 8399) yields 6.206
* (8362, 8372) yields 6.02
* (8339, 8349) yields 5.283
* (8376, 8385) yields 6.338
